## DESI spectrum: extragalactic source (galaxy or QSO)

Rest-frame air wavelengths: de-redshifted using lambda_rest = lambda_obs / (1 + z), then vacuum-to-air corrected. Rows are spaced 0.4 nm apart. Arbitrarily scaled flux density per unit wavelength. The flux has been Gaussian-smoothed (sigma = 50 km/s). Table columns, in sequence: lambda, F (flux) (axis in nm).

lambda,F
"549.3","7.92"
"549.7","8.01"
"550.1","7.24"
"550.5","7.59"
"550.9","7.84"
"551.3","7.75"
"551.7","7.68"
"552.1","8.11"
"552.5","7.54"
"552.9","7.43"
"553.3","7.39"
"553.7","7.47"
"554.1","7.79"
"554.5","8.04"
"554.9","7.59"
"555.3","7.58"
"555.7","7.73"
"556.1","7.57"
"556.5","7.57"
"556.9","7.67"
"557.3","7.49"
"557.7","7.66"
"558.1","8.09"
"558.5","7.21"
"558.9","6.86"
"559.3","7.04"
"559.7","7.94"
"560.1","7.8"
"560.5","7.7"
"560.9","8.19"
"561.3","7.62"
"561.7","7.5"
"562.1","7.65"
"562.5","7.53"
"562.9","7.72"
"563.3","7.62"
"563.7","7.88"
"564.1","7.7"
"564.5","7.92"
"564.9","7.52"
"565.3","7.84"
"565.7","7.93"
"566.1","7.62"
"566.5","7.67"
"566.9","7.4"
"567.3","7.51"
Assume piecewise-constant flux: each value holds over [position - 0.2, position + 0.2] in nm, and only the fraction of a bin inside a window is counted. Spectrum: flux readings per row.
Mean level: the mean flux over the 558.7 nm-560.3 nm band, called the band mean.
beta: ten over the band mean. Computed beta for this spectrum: 1.350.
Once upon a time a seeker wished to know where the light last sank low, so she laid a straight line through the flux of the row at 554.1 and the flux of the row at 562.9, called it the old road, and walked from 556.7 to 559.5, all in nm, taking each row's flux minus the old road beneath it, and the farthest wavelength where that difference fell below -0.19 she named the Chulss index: 559.3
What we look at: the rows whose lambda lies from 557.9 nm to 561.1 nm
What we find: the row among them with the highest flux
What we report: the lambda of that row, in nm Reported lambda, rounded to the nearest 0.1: 560.9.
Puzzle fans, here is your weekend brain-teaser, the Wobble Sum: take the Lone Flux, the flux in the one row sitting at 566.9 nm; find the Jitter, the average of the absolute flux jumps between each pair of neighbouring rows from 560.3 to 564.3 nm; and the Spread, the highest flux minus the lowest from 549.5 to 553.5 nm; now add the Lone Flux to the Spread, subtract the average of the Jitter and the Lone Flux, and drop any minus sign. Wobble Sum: 4.45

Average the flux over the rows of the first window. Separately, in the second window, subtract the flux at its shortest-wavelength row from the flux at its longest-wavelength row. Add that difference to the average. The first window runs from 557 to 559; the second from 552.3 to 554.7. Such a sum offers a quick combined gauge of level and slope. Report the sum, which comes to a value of 8.0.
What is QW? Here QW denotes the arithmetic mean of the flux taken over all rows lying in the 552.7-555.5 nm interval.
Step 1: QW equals 7.61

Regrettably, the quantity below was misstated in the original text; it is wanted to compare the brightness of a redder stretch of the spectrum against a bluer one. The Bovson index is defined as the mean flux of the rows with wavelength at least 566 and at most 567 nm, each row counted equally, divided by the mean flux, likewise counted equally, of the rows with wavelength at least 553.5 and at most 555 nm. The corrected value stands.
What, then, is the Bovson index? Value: 0.98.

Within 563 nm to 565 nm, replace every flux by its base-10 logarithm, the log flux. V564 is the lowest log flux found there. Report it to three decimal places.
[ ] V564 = 0.876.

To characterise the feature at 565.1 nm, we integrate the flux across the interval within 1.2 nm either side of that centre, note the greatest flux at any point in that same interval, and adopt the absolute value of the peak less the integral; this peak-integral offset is 10.7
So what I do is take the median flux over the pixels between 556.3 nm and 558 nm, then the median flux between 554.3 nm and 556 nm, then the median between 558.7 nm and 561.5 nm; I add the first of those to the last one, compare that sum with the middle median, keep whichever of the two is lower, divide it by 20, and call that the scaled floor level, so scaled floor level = 0.383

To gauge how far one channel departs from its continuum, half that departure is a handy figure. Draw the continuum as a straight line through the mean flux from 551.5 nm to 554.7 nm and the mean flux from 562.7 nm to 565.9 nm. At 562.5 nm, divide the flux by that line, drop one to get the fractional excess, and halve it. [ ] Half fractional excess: -0.014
